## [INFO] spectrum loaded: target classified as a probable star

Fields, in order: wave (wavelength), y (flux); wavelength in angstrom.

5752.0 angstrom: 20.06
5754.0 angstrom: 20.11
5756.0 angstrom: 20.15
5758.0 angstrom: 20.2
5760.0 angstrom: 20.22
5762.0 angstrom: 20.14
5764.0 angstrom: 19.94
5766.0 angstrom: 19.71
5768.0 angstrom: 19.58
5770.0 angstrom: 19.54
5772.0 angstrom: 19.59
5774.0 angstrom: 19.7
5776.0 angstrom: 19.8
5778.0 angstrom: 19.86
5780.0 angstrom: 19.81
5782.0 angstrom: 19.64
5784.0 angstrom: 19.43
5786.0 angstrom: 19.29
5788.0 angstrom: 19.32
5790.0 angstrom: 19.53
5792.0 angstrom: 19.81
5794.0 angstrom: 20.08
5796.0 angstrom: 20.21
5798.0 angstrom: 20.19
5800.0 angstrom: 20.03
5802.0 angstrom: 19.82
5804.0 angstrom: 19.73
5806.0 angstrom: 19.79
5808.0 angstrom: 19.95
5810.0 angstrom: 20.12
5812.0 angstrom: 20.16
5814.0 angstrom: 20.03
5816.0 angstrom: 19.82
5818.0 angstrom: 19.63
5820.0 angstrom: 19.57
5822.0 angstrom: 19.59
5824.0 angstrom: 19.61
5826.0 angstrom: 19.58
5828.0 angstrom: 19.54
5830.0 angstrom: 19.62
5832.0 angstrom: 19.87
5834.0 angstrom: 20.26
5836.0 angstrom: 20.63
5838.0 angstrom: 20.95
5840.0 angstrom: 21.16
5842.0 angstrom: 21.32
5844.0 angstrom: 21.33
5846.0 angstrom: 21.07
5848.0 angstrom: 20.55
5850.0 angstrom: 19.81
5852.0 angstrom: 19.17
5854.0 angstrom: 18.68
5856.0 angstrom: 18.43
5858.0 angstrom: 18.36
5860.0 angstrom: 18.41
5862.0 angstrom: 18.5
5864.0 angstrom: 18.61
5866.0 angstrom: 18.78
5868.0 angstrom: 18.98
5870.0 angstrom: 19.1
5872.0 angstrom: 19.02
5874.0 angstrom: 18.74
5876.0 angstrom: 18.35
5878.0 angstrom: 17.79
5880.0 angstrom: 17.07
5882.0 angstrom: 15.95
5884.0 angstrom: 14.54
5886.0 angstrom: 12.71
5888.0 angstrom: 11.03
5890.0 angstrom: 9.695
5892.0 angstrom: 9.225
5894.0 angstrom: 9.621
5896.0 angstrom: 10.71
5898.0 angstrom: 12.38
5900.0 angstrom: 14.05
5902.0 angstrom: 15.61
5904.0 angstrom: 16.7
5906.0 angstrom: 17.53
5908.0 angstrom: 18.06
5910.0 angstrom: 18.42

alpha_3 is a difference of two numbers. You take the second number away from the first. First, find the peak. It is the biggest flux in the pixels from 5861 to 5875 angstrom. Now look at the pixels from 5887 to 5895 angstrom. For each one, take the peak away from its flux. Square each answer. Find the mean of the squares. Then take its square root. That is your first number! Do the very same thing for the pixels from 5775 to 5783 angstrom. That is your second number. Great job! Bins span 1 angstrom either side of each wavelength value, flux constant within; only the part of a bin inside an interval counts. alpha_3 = 8.5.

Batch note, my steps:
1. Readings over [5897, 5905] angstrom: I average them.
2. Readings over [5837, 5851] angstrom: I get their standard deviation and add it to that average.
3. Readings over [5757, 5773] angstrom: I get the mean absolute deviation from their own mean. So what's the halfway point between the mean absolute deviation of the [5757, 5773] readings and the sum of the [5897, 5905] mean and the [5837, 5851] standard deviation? 7.7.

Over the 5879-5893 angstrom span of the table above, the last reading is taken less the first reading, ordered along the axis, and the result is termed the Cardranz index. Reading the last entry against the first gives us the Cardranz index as -7.8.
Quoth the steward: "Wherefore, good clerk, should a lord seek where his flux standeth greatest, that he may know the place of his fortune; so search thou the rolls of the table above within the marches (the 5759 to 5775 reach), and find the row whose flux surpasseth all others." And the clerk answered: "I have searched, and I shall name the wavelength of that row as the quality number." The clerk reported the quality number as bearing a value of 5760.0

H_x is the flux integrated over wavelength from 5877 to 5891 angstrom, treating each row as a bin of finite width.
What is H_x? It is 198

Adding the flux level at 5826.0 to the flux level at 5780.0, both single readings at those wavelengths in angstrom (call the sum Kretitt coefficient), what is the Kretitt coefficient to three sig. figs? 39.4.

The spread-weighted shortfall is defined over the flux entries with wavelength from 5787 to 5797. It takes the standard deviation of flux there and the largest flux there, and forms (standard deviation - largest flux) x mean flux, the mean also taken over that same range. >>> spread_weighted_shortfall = -393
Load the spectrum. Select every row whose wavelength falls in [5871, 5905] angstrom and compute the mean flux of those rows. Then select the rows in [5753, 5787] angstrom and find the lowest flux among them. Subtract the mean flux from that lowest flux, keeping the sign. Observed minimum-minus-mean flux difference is 5.0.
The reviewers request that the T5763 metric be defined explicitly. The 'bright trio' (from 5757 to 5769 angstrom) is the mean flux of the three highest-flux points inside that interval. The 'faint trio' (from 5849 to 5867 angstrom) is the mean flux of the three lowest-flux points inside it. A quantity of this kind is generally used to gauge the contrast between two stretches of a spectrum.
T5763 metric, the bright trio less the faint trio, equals 1.8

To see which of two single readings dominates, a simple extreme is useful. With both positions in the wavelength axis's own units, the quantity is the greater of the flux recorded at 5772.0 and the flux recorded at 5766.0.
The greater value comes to 19.7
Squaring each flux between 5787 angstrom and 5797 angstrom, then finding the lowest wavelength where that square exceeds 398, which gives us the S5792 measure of 5794.0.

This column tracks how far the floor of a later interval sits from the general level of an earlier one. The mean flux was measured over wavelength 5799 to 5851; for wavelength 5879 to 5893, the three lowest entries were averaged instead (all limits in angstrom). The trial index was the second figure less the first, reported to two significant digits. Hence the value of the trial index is -10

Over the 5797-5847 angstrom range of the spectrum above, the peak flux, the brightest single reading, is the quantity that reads 21.33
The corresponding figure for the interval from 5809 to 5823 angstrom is 20.16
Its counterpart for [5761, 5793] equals 20.14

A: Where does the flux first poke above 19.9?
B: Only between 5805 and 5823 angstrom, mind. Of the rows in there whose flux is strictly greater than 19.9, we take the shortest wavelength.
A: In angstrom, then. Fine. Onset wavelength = 5808.0 angstrom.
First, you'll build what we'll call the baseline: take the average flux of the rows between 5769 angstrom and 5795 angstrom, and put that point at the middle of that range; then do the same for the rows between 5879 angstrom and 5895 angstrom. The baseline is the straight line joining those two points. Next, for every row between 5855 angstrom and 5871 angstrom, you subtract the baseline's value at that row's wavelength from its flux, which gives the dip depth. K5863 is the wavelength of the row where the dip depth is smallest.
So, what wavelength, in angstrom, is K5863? 5856.0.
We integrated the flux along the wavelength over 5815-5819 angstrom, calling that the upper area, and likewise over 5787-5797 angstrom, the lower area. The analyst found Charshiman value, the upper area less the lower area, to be -119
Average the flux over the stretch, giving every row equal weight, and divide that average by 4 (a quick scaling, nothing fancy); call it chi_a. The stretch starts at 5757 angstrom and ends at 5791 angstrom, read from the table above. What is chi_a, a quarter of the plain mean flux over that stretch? 4.93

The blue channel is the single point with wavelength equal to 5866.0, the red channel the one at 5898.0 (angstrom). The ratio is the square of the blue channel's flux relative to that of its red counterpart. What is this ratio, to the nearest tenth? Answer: 2.3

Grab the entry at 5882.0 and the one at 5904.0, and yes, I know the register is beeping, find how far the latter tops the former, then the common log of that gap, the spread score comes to -0.12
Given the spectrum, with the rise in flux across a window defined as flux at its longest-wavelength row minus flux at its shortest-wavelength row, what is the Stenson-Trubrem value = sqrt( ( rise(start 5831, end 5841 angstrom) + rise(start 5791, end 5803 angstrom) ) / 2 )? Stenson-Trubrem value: 0.81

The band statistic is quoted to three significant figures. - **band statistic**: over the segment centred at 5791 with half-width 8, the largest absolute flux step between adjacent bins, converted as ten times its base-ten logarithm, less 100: -106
